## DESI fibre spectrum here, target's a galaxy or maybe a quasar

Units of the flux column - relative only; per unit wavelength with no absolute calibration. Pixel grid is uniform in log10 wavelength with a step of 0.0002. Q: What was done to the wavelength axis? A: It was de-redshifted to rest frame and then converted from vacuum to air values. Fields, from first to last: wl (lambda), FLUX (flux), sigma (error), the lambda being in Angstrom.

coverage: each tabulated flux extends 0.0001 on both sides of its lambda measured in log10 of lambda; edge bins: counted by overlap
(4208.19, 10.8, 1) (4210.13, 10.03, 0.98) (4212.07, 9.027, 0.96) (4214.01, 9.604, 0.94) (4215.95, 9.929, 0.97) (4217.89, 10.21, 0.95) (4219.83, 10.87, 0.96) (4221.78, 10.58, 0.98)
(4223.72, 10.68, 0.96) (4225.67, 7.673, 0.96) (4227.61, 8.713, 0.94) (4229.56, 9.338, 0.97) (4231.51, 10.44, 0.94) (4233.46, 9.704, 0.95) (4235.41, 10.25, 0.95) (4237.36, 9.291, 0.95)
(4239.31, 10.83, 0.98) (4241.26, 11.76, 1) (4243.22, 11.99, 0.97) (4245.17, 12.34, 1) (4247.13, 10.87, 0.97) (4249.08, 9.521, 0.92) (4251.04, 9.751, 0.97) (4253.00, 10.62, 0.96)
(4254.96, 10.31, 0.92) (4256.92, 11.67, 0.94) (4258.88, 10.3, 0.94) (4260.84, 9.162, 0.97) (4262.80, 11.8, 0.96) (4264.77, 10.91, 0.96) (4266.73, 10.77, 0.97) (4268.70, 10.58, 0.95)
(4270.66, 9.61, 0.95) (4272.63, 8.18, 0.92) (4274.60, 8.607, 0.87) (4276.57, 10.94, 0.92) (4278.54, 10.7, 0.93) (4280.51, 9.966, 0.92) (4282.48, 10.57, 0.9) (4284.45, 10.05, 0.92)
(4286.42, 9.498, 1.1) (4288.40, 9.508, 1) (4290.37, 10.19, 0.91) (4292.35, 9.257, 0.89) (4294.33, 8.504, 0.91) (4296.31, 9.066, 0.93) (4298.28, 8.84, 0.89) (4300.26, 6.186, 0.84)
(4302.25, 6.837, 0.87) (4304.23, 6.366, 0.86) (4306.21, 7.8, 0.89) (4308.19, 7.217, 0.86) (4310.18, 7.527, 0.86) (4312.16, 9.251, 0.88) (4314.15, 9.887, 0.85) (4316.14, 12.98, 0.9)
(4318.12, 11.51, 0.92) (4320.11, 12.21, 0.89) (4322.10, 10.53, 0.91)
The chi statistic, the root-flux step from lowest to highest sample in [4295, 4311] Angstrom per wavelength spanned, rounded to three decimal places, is -0.019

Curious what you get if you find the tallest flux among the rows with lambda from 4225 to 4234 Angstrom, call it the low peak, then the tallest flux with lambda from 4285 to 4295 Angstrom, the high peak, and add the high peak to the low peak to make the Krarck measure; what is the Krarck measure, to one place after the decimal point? 20.6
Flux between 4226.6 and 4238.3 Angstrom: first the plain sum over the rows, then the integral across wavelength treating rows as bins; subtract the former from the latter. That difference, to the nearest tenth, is 54.8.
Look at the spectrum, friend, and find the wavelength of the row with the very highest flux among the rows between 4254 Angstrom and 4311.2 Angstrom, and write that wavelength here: 4262.80 Angstrom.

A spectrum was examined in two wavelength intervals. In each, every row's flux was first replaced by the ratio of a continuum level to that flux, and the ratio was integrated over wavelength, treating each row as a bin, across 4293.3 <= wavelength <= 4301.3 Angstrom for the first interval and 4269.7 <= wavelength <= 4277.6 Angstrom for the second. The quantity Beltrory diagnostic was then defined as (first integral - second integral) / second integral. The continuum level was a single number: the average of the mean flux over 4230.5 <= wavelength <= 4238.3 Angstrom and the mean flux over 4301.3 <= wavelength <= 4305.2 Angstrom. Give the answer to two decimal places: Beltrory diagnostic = 0.17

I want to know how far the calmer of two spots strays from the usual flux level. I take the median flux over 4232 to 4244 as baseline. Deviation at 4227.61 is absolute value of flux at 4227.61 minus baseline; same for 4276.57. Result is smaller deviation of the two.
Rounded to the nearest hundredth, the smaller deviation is 0.40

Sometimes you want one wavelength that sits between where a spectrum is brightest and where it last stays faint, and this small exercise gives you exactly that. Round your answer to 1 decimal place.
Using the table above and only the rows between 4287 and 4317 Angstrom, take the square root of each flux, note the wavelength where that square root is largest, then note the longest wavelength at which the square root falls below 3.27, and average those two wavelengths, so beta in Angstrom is 4315.1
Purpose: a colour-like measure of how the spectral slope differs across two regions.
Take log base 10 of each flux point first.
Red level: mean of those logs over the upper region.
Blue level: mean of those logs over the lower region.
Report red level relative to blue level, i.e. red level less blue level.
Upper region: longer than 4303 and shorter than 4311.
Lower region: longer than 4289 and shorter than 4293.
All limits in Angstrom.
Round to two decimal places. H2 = -0.13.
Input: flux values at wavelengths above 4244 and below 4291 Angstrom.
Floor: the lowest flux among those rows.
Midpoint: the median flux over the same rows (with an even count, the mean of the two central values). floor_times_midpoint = 84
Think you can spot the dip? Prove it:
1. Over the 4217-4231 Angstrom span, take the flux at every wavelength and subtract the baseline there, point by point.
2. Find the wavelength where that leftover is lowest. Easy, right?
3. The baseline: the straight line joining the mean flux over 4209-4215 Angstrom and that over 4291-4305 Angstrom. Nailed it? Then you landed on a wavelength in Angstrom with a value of 4225.67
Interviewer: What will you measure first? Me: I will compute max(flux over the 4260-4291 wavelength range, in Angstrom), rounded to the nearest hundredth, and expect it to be 11.80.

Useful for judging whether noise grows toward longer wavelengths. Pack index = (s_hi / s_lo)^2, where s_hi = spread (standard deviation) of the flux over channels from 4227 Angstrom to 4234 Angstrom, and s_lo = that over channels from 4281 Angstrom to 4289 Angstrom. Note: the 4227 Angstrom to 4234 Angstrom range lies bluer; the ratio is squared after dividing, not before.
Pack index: 2.0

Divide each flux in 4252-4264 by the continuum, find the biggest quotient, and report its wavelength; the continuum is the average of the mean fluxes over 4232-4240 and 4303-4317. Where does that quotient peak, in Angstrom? 4262.80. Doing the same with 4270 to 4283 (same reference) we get 4276.57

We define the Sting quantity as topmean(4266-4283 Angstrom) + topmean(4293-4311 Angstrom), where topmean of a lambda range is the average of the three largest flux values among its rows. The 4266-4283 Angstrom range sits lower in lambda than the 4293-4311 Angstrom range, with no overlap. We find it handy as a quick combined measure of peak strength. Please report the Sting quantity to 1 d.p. 19.6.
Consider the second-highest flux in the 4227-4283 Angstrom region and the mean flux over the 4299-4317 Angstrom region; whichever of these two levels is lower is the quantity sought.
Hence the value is 8.2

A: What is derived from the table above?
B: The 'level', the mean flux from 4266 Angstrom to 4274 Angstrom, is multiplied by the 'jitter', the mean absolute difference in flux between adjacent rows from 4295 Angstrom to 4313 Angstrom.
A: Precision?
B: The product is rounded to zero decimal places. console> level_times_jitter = 10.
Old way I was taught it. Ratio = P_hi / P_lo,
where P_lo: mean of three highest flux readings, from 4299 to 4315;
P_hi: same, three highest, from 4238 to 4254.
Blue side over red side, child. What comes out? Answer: 1.34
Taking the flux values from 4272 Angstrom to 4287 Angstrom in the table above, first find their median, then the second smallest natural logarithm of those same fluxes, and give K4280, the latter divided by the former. 0.215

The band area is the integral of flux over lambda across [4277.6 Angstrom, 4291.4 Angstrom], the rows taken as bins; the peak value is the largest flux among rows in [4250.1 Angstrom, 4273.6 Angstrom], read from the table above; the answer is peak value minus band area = -127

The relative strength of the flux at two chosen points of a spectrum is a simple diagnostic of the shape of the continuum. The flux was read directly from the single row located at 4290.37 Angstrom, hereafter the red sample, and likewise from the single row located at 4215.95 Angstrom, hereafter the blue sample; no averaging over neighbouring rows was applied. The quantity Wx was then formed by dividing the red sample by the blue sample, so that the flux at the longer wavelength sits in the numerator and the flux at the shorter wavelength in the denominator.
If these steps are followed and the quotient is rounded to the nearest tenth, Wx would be 1.0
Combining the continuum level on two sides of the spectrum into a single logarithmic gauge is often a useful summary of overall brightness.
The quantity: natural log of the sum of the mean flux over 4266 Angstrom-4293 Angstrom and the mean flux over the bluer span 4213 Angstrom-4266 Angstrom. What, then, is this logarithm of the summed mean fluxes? 3.01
